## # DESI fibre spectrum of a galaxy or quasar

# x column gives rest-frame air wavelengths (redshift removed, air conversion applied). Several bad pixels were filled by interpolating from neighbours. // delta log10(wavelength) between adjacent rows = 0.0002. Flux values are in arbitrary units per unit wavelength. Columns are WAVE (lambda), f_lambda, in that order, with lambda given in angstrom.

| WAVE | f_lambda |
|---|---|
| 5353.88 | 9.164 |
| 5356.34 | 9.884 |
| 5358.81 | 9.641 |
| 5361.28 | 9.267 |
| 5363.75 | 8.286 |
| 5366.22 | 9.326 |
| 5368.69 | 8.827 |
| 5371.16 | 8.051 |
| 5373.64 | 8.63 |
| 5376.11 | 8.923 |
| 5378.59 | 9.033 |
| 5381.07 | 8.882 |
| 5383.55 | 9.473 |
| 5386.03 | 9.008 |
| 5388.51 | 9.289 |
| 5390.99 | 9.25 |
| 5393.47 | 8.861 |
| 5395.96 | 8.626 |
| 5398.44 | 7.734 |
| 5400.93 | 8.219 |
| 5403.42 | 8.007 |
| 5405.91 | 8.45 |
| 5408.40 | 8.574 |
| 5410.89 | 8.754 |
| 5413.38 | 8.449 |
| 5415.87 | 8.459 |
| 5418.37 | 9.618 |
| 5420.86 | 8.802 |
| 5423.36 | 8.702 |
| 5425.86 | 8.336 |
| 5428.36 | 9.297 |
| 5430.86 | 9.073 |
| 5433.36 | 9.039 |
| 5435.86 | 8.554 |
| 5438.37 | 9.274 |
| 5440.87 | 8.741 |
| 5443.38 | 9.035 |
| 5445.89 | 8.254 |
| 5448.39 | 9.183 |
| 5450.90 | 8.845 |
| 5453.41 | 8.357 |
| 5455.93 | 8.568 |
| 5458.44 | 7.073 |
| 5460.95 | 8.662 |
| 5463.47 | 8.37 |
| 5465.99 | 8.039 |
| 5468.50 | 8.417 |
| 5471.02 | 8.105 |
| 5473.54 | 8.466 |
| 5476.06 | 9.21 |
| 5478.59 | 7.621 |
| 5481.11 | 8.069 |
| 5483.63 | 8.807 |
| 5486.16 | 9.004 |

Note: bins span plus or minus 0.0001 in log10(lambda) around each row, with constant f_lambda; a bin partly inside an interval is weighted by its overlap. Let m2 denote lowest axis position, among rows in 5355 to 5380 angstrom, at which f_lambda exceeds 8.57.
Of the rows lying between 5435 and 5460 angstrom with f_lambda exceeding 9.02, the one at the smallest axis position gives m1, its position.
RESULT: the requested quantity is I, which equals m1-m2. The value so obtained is 82.0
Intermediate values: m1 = 5438.37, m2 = 5356.34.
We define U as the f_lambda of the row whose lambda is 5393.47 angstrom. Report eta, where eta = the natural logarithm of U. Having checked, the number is 2.18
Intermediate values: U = 8.861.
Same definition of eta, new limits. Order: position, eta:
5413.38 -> 2.13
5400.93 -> 2.11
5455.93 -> 2.15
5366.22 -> 2.23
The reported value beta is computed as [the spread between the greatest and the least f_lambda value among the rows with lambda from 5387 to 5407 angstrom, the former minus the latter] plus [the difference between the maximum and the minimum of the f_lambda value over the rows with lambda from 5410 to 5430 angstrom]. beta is 2.84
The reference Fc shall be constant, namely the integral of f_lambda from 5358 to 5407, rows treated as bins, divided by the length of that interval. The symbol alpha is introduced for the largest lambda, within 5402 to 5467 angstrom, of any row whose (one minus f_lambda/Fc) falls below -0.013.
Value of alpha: 5448.39 angstrom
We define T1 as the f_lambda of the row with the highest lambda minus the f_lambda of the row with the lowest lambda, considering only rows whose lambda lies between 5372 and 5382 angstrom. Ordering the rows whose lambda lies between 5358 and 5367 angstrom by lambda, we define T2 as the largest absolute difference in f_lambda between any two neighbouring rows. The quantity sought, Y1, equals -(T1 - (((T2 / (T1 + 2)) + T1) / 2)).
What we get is 0.1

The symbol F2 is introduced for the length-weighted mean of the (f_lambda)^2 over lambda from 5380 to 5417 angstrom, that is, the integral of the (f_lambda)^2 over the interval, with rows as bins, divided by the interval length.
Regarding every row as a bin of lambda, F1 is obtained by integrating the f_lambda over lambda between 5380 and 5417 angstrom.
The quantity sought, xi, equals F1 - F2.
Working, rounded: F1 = 321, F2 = 75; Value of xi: 245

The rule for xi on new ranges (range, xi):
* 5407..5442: 231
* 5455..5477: 113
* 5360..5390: 188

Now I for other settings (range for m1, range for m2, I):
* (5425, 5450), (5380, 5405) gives 47.3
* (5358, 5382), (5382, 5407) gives -24.7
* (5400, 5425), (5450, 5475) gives -32.5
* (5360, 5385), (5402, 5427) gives -47.1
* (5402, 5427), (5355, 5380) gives 62.0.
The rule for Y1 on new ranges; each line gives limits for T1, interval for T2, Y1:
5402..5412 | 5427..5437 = -0.3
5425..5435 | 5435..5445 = -0.2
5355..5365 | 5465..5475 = 1.3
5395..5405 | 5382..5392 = 0.5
